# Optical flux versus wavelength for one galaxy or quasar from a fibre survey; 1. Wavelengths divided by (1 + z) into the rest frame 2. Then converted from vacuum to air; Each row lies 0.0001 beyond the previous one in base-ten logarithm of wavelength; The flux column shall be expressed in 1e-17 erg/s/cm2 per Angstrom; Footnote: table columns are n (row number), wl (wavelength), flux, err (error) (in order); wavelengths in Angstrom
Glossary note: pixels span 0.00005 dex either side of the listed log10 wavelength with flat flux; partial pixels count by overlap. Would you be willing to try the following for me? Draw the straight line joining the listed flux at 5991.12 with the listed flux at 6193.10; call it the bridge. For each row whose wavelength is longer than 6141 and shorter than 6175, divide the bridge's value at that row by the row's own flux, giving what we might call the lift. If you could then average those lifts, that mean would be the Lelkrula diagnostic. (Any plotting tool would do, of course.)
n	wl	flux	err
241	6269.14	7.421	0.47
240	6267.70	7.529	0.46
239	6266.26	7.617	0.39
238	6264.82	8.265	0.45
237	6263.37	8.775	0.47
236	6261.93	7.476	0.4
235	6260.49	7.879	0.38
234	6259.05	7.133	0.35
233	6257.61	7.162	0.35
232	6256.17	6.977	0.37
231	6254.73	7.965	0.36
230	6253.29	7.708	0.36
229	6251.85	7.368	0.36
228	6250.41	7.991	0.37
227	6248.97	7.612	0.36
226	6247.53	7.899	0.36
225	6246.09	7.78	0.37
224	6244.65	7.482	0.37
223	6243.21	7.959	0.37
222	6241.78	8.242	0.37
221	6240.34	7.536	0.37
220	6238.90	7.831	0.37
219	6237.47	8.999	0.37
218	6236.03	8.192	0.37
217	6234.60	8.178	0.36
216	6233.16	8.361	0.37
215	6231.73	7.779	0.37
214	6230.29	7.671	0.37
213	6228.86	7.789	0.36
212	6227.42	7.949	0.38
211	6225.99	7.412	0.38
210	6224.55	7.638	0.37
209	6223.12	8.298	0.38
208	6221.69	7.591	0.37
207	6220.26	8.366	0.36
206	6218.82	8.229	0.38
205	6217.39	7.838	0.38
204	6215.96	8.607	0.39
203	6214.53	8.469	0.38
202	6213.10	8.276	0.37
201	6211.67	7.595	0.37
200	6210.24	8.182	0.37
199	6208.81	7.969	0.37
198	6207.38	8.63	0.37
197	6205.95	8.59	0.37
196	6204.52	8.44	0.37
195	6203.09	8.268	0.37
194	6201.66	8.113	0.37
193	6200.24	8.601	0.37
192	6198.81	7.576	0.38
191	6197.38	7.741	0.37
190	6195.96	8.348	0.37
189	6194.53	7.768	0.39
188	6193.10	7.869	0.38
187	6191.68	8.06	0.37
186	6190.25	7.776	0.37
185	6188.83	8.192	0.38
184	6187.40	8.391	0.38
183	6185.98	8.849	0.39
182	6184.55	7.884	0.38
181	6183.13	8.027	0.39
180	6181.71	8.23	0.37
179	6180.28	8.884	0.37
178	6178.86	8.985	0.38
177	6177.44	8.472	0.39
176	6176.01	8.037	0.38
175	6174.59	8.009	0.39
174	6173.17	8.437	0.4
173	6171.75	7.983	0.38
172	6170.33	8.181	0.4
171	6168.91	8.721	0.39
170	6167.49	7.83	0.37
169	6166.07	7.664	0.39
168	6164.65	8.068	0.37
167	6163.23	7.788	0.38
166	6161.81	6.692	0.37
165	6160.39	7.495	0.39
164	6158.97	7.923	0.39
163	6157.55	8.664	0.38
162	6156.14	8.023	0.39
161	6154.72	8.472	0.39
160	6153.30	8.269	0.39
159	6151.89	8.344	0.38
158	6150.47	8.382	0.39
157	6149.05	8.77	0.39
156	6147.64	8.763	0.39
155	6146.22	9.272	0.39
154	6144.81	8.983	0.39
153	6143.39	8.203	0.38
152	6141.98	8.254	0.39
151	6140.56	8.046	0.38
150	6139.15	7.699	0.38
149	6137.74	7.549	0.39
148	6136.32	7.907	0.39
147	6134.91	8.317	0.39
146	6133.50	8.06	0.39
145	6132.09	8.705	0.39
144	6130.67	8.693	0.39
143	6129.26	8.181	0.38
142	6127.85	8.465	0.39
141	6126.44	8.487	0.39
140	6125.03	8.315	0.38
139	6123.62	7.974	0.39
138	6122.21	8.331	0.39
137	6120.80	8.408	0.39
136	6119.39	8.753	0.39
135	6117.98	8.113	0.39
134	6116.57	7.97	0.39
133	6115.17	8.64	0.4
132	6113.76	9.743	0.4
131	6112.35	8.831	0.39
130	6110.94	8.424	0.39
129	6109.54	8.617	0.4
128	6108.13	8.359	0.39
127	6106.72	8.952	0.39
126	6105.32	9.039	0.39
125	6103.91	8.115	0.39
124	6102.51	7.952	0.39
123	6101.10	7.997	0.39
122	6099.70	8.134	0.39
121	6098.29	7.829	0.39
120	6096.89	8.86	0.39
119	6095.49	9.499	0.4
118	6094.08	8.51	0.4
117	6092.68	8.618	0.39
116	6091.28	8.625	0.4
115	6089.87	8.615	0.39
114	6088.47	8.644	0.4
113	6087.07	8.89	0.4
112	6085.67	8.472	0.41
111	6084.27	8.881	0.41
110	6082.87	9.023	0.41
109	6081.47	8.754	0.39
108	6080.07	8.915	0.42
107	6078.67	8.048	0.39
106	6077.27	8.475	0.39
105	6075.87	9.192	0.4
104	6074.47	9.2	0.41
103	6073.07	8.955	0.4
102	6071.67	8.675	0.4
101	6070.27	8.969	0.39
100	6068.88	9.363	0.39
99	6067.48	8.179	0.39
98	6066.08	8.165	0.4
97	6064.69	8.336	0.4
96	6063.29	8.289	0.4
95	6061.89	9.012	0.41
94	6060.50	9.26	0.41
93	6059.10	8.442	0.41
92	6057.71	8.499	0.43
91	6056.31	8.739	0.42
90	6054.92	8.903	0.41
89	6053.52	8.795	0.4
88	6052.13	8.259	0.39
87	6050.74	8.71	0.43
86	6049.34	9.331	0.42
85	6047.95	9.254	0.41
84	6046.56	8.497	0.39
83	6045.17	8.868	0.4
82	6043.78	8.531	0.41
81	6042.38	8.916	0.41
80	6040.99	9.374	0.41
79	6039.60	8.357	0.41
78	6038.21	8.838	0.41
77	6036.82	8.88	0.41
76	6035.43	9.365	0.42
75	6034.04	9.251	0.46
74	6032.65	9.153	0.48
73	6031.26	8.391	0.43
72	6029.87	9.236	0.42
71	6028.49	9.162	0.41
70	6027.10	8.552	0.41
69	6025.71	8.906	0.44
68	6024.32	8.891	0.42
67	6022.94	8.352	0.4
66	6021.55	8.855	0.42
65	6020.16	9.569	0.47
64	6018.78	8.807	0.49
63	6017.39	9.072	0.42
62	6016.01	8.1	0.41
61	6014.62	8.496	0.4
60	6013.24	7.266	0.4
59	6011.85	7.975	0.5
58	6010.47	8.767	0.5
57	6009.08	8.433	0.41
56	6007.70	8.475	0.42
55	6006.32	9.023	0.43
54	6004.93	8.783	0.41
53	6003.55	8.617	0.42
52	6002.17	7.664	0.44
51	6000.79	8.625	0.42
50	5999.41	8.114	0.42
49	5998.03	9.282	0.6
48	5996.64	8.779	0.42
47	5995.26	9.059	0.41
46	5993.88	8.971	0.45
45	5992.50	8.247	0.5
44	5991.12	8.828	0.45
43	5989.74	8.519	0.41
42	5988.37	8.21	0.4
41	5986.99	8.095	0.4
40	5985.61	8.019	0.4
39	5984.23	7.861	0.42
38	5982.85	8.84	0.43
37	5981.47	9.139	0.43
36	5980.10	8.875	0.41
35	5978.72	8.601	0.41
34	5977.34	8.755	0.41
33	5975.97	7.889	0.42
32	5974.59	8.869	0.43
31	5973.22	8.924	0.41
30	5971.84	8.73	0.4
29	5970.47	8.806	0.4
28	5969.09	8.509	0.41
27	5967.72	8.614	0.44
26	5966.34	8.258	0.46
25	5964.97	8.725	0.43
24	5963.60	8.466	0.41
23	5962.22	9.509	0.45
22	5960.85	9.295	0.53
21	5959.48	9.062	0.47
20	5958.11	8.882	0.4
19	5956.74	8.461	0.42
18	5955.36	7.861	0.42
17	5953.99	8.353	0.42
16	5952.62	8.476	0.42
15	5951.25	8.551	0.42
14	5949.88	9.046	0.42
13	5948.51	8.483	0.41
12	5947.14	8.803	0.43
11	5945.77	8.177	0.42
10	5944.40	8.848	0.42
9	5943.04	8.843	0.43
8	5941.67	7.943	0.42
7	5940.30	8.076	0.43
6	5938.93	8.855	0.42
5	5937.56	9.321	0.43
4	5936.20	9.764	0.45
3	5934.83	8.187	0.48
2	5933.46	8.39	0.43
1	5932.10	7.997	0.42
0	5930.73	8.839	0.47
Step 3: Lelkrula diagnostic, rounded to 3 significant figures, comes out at 0.982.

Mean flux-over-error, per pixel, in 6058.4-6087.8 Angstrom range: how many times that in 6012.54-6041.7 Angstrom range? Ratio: 1.051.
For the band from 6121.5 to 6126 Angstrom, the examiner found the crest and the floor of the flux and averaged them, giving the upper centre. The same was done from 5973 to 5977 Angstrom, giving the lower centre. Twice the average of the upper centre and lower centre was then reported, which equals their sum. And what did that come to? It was 16.6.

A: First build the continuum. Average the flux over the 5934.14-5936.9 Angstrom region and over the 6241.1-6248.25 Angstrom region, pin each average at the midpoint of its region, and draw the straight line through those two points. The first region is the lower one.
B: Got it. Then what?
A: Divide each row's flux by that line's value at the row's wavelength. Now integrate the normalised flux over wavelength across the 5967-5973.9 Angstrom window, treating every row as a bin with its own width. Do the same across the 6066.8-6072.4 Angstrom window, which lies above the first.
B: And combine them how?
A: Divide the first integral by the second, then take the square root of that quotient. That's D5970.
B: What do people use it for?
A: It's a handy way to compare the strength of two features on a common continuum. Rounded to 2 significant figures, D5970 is 1.1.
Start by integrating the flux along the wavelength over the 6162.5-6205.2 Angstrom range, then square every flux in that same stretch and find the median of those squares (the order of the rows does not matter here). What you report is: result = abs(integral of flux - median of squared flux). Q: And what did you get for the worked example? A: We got 284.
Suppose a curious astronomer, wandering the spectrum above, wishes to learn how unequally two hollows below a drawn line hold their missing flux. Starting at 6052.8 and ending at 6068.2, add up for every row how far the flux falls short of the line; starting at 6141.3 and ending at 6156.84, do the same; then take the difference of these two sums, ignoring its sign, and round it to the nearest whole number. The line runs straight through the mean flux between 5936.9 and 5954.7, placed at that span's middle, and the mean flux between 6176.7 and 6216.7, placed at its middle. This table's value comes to 0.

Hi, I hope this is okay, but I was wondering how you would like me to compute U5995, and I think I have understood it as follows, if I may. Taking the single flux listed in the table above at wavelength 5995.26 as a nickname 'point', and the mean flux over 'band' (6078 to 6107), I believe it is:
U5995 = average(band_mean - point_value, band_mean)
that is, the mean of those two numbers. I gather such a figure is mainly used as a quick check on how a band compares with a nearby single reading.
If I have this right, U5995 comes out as 4.06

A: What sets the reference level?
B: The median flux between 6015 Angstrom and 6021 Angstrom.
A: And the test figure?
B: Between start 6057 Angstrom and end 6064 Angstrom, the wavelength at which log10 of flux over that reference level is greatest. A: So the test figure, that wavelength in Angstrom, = 6060.50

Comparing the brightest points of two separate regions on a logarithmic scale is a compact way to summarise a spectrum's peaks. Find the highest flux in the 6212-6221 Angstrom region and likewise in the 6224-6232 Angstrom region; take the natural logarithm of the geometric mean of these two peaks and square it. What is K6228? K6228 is 4.46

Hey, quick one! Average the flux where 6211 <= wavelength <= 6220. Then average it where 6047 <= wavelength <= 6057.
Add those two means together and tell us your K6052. 17.0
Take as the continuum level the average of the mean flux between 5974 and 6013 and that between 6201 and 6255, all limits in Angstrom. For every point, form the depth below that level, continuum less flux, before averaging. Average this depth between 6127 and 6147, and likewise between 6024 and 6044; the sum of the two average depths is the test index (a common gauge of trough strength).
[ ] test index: -0.7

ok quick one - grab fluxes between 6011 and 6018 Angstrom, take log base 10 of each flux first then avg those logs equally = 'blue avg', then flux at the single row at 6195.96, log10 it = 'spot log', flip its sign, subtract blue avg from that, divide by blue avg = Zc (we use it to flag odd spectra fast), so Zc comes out -2.01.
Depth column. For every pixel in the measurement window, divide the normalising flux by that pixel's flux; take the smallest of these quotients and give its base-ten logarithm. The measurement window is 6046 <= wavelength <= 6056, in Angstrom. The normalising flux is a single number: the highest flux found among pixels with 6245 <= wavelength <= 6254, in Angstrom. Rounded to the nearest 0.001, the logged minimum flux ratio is -0.067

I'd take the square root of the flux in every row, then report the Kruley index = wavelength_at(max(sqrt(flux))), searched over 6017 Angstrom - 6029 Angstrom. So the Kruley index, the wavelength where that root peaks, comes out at 6020.16 Angstrom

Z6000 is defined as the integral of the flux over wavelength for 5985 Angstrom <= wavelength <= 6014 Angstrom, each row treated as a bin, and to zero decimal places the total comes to 246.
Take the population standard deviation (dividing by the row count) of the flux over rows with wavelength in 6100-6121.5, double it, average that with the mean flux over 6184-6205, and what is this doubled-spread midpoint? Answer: 4.54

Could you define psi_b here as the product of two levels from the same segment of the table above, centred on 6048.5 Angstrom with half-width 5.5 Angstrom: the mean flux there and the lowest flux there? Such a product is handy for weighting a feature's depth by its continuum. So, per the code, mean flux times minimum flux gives 72.5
